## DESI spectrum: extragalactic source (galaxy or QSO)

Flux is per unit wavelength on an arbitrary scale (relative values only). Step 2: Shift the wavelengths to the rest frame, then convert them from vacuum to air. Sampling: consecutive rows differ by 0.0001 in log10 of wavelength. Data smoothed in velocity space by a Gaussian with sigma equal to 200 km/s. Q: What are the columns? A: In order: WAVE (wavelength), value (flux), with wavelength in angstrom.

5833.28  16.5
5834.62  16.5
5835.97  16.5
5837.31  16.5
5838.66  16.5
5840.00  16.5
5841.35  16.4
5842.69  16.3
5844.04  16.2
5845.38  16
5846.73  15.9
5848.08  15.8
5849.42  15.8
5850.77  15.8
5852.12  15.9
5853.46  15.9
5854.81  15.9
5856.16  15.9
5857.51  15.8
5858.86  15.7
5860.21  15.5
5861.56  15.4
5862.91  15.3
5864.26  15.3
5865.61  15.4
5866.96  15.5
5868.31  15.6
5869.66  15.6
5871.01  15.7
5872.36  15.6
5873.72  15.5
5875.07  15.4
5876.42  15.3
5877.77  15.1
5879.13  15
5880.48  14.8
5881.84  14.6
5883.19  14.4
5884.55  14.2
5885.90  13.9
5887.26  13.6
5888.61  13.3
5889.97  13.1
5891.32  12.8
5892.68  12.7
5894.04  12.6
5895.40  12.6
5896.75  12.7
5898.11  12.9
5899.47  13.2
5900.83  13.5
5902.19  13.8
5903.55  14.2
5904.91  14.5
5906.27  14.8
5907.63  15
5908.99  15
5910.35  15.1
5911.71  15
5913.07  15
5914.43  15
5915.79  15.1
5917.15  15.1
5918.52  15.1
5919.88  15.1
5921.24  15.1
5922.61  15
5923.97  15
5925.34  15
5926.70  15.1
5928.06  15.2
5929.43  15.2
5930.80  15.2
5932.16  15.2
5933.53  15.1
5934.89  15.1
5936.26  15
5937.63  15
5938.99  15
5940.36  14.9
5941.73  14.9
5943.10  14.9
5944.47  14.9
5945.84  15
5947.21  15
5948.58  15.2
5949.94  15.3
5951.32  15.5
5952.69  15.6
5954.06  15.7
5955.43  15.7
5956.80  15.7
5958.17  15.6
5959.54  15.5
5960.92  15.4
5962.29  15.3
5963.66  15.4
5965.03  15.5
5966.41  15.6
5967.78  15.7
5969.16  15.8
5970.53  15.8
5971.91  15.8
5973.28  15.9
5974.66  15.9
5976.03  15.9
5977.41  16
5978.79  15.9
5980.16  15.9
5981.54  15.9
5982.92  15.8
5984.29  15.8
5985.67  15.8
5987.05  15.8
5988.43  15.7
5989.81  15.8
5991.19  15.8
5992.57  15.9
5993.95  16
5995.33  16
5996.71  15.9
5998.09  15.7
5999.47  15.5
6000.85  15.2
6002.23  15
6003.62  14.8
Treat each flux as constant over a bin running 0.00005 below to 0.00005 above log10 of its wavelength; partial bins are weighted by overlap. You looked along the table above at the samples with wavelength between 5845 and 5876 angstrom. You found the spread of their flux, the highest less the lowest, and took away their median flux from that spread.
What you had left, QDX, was -15.00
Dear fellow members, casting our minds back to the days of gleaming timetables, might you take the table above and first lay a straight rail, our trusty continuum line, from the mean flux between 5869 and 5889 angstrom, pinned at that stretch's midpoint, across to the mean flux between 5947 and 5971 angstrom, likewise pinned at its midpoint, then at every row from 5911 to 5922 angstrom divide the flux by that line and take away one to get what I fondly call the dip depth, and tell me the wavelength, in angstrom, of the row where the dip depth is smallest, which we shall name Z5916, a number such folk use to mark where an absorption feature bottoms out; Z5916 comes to 5914.43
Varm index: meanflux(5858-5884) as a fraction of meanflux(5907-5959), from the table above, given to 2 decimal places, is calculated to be 1.01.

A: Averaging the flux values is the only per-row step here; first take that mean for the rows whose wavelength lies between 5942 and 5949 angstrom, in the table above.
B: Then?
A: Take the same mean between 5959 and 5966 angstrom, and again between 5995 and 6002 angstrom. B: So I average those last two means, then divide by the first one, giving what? 1.04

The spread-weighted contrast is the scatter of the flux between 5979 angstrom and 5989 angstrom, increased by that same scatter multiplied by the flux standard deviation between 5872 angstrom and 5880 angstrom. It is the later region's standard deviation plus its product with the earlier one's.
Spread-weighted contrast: 0.08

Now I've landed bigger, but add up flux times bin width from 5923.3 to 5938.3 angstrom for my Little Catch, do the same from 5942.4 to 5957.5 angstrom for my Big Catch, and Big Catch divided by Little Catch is 1.02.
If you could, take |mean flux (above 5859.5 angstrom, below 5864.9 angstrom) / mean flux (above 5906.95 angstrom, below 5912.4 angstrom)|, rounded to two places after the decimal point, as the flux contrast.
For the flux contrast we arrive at 1.02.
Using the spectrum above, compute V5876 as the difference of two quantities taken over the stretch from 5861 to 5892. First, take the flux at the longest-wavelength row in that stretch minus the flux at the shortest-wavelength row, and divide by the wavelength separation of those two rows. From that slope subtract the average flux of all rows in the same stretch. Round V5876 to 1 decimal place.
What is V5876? -14.9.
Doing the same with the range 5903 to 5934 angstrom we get -15.0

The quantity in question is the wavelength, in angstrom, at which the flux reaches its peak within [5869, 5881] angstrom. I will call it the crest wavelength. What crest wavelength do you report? 5871.01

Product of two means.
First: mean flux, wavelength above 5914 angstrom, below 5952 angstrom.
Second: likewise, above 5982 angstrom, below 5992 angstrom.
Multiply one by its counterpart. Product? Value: 238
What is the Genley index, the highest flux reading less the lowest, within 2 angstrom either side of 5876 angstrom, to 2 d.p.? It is 0.30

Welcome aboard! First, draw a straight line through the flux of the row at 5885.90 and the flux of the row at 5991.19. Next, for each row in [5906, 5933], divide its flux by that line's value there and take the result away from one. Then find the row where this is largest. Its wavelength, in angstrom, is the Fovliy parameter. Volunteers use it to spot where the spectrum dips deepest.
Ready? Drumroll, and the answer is 5925.34 angstrom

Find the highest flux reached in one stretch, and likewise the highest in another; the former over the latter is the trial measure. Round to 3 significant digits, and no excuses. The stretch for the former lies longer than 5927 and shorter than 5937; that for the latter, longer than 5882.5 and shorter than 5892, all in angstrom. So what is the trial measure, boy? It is 1.06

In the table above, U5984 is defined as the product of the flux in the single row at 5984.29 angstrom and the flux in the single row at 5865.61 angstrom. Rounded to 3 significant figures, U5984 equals 243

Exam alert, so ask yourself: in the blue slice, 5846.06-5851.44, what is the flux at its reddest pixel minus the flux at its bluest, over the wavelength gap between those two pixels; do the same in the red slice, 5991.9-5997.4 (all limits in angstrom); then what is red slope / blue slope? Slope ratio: 0.0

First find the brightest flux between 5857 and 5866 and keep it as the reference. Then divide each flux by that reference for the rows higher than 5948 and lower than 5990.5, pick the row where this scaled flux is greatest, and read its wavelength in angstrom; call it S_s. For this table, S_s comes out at 5977.41 angstrom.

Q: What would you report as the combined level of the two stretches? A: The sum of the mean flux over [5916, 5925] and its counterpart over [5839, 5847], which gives 31.3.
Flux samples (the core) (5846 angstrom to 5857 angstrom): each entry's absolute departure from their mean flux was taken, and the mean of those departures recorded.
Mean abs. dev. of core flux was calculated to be 0.05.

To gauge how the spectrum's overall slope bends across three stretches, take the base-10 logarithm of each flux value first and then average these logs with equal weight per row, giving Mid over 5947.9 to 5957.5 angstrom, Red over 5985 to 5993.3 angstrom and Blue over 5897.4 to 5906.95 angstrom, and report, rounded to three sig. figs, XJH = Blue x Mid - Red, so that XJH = 0.160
